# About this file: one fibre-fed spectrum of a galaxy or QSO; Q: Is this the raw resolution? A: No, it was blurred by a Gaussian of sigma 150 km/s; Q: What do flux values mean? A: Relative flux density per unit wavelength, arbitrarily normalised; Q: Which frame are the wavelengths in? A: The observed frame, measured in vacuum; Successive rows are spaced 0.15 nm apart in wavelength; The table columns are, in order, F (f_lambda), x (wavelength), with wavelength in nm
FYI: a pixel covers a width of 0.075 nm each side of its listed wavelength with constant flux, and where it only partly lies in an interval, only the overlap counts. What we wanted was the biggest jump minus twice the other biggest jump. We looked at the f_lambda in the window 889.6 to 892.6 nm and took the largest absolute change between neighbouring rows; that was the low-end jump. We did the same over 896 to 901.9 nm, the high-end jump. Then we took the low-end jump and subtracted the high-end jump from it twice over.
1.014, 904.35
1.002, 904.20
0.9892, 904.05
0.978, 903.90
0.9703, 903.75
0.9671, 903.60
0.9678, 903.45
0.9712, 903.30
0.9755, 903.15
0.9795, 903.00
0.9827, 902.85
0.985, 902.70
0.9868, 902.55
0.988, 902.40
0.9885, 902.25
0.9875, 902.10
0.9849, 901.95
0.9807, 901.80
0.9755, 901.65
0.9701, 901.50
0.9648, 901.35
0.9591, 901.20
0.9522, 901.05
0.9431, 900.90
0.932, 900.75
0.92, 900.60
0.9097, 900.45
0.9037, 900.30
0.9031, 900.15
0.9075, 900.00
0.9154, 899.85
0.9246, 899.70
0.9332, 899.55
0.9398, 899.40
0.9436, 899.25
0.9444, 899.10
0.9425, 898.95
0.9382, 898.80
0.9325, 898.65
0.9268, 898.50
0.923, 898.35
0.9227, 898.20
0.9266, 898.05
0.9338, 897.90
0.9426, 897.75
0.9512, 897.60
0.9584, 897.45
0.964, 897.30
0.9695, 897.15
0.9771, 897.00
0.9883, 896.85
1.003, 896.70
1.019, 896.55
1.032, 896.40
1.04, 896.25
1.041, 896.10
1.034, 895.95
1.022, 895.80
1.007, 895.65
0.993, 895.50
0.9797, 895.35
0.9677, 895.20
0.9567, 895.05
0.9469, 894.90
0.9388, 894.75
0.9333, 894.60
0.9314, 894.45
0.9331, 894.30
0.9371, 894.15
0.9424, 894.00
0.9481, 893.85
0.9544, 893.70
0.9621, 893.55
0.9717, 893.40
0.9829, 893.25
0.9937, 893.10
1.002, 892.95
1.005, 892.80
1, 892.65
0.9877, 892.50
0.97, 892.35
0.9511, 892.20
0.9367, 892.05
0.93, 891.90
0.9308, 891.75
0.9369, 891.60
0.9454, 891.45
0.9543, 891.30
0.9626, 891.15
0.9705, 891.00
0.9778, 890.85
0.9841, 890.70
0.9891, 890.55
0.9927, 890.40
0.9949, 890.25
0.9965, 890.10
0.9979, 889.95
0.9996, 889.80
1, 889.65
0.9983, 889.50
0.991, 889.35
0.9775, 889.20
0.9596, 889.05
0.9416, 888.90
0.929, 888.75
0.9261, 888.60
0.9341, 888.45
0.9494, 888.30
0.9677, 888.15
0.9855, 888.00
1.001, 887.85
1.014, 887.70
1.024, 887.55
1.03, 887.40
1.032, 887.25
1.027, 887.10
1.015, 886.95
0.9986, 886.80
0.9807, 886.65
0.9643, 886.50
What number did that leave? -0.013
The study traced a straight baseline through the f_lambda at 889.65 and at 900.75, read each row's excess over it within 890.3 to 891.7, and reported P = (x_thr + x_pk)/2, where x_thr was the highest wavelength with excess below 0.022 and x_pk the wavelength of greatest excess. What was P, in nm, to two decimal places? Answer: 891.00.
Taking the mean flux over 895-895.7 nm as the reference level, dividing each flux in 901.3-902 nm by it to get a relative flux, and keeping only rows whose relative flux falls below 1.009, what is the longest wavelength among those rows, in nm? 901.95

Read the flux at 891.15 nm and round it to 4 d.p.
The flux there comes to 0.9626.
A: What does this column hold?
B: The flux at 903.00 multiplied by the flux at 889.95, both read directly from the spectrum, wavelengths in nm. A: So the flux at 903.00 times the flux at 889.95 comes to 0.977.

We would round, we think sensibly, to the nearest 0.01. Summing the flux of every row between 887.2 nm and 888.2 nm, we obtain 7.05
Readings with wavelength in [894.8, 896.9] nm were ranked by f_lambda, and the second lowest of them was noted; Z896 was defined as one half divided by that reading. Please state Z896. 0.523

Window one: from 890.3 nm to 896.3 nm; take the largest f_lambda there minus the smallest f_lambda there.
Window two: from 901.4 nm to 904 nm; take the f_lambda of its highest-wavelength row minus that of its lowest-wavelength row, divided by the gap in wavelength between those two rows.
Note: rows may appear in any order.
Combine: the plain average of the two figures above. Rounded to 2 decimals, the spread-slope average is 0.06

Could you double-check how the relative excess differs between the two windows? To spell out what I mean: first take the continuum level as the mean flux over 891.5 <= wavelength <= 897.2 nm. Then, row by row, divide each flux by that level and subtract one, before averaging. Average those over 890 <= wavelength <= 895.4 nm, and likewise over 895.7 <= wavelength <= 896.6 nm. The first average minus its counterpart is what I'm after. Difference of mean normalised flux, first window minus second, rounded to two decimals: -0.07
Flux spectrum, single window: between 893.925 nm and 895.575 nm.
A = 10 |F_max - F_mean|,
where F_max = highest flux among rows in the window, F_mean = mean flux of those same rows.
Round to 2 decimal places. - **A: 0.42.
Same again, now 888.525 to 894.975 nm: 0.40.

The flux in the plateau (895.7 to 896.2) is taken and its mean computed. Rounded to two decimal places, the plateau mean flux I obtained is 1.03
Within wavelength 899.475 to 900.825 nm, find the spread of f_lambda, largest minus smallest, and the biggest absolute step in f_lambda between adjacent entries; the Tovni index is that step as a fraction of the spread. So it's 0.40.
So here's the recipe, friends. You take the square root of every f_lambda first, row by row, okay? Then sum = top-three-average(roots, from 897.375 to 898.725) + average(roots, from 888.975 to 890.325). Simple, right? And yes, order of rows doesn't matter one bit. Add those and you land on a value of 1.970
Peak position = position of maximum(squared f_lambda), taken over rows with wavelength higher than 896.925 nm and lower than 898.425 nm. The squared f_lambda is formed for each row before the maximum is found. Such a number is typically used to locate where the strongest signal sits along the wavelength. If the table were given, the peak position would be 897.00 nm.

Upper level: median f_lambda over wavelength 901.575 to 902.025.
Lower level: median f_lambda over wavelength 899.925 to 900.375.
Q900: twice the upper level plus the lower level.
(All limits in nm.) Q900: 2.87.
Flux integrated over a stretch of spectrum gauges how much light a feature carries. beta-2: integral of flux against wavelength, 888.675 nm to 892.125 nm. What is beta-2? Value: 3.34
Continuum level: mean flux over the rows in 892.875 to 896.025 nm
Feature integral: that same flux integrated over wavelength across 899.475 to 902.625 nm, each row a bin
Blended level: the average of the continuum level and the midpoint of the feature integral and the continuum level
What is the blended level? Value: 1.47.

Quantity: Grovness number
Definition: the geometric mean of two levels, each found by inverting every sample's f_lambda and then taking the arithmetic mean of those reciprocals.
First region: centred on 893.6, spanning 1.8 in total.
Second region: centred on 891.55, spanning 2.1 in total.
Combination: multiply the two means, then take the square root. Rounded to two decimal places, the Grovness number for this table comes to 1.04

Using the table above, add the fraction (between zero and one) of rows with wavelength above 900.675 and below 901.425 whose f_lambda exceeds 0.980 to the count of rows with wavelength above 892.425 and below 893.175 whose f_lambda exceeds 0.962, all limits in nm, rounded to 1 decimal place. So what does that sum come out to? 5.0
